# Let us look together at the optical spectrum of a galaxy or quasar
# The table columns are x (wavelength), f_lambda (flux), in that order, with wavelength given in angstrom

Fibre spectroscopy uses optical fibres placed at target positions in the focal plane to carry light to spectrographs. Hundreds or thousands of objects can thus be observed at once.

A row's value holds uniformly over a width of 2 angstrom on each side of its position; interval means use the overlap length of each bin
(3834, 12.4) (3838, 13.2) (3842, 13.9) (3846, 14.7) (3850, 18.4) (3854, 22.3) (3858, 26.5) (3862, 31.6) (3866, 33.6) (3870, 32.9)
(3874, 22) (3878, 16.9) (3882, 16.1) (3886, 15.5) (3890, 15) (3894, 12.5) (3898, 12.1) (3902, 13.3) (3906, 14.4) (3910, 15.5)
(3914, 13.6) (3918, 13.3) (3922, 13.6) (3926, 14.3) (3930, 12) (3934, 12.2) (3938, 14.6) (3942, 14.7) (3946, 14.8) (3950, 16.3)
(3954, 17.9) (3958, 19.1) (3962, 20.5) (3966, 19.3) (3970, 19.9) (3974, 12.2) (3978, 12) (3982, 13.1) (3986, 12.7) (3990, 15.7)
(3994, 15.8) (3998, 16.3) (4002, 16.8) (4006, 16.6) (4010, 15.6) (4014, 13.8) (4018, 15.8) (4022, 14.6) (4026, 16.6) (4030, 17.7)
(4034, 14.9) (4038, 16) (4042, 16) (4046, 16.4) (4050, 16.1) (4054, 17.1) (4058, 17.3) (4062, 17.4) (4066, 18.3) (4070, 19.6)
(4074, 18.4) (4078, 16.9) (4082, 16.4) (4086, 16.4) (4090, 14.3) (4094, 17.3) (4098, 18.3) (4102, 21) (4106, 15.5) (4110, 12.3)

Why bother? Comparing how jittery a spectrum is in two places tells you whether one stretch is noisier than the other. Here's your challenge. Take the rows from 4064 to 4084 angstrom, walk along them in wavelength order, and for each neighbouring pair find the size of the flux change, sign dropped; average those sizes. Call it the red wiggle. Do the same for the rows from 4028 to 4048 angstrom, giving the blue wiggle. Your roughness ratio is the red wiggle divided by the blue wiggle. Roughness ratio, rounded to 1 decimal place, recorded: 1.0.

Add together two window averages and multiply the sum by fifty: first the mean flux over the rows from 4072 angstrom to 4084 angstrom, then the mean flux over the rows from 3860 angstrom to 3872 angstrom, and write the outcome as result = 2497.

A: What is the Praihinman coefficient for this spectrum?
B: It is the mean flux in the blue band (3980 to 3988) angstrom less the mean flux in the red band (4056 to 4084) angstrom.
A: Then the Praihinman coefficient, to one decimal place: -4.9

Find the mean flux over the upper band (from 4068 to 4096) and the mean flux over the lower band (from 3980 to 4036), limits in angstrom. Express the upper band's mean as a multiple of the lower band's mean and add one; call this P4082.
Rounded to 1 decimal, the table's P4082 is 2.1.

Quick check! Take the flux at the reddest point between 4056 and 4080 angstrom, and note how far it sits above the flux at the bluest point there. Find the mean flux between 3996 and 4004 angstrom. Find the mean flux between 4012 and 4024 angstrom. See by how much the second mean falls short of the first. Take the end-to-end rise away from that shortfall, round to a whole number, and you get 2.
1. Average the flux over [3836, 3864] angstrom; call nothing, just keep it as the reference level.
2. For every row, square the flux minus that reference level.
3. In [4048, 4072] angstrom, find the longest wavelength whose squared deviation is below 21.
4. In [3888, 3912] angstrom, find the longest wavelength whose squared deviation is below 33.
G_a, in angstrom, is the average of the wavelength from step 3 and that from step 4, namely 3990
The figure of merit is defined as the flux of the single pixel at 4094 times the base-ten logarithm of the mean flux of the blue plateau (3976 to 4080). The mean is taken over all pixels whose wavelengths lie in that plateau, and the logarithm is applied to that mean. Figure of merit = 21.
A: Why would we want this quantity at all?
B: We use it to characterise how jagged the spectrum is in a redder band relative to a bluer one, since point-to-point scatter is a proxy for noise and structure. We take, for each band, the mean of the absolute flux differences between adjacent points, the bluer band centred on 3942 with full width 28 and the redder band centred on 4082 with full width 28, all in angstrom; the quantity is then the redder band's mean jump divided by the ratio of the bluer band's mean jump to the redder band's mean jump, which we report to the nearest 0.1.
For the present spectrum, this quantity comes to 1.9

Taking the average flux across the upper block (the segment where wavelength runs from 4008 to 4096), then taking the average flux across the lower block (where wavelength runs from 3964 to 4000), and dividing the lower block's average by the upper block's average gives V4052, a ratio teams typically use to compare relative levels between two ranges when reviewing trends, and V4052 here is 0.92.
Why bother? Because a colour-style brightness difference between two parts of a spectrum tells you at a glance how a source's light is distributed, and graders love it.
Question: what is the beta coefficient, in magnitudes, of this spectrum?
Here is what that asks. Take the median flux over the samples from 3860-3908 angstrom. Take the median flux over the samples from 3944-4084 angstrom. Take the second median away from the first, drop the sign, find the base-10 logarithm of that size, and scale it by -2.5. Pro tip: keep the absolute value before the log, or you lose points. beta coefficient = 0.6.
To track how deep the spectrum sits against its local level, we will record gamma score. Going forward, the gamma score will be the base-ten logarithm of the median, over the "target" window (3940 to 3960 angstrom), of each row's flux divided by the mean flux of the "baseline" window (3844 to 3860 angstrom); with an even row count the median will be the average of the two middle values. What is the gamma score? -0.10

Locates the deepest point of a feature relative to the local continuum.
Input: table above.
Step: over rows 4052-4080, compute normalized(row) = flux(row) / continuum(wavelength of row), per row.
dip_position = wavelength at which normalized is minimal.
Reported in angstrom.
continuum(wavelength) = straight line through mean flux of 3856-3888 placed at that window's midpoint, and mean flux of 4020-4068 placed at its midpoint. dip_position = 4054 angstrom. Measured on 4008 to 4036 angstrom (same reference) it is 4014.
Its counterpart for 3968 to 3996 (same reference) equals 3978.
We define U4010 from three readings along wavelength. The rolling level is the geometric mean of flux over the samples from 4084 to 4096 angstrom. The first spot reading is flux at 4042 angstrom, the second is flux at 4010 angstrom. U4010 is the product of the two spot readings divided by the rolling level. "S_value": 16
